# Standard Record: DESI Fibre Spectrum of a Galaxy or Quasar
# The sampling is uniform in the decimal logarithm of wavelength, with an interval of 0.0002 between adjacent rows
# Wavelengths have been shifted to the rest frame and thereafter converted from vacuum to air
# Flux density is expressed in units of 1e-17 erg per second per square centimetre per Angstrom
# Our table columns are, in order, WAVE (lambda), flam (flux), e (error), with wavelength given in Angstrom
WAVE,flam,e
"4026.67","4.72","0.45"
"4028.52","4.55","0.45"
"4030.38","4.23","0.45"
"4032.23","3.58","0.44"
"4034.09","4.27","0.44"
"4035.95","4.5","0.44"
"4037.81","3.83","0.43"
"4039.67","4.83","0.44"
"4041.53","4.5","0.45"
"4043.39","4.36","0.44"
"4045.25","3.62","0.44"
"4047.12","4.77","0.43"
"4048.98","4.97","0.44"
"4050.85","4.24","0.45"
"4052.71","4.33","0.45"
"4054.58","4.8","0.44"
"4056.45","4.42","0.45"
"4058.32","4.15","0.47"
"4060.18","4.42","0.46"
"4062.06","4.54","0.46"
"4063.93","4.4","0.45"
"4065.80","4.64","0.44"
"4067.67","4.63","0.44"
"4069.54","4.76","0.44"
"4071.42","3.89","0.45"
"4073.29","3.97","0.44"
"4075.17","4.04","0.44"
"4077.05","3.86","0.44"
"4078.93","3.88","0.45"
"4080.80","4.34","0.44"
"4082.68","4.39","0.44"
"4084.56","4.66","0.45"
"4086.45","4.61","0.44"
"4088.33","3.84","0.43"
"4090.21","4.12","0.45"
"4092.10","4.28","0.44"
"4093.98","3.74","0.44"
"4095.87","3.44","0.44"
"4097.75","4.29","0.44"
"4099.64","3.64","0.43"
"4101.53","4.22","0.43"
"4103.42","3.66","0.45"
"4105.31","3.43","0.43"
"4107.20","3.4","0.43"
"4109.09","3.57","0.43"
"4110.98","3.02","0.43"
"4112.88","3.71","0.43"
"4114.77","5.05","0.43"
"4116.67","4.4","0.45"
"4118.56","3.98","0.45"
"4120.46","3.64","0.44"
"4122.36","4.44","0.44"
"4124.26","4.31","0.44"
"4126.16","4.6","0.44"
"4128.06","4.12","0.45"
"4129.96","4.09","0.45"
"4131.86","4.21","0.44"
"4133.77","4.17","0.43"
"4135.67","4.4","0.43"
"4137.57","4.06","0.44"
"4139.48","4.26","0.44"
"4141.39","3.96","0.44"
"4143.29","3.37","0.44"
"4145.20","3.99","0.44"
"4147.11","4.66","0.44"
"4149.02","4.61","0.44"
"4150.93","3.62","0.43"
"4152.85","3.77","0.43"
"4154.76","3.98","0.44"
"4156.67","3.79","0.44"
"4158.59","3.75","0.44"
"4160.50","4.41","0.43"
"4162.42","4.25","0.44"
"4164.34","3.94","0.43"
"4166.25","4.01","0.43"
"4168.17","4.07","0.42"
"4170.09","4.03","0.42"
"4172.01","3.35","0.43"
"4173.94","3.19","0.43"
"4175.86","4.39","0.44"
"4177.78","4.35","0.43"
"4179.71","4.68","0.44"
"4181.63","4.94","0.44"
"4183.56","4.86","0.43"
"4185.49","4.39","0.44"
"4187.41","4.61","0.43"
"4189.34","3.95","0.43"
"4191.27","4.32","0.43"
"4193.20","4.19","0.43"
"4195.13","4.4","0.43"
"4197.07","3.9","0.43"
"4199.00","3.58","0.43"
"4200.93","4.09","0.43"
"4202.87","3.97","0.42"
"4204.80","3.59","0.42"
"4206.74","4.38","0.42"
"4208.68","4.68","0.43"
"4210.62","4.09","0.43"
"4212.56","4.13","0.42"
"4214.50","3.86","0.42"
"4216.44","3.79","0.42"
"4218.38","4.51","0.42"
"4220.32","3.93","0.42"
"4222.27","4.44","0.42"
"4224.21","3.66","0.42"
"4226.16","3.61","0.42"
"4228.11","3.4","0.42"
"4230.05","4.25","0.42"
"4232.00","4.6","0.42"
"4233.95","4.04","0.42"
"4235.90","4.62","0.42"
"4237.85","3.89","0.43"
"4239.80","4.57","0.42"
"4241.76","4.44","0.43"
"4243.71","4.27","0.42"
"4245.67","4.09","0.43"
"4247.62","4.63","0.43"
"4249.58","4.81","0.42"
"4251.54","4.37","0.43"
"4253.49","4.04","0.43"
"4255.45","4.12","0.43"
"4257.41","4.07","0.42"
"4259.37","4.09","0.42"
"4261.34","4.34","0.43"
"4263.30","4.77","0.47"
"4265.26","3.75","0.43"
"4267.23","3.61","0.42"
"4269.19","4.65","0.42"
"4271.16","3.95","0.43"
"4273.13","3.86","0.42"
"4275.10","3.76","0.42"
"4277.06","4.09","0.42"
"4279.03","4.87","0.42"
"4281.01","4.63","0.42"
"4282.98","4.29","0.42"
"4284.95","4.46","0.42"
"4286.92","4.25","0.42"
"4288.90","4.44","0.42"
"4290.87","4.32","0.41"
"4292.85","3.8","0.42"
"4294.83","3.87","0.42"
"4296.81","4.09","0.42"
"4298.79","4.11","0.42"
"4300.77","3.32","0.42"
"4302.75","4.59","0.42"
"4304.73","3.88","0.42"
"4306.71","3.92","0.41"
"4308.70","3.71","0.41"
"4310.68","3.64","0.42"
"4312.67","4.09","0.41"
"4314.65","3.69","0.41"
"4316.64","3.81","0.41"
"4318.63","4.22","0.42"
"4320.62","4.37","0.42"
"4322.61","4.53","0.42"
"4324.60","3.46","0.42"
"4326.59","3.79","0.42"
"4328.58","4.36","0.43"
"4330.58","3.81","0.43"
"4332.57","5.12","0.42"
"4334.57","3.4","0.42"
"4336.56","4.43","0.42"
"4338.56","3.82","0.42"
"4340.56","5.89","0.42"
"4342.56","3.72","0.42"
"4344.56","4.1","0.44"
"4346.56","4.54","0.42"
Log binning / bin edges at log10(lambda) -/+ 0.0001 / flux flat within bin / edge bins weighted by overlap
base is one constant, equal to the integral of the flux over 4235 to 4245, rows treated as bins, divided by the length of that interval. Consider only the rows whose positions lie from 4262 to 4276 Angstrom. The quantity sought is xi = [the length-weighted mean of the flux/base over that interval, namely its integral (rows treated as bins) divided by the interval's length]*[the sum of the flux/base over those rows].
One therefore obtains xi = 6.1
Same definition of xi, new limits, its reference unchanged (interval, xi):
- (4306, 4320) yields 5.6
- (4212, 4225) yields 6.1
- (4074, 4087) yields 6.7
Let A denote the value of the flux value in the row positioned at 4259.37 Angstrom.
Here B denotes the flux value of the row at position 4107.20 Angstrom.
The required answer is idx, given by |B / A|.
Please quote 0.83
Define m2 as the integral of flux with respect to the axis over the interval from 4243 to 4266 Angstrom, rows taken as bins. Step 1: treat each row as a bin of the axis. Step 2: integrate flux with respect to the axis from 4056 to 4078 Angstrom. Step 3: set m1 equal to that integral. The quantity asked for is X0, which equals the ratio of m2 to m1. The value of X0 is 1.04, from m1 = 95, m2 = 99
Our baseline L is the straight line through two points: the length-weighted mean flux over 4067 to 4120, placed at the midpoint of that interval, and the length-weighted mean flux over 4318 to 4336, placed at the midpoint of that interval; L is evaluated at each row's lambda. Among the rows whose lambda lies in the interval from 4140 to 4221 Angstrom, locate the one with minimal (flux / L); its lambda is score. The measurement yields 4173.94 Angstrom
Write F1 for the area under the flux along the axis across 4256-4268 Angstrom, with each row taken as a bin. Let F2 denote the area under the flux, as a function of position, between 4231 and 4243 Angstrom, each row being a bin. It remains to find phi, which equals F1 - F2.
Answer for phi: -2.9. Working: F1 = 49.3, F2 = 52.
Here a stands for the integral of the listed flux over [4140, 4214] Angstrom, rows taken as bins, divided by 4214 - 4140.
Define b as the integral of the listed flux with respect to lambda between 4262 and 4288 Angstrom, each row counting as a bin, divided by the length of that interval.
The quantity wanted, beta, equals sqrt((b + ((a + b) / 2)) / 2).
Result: 2.05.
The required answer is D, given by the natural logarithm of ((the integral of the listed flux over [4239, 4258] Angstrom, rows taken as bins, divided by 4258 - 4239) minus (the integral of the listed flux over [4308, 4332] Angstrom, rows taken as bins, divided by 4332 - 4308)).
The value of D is -1.0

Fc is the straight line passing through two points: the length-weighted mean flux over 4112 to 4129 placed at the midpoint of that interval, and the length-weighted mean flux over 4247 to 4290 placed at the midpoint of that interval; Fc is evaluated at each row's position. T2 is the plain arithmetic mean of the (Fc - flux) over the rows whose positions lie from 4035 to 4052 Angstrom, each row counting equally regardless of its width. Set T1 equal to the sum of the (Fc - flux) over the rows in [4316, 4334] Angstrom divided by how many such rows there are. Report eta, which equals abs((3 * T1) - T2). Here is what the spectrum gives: 0.5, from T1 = 0.10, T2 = -0.16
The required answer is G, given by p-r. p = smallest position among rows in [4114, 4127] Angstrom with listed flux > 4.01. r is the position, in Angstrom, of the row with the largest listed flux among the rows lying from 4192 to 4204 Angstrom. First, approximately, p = 4114.77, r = 4195.13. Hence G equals -80.4 Angstrom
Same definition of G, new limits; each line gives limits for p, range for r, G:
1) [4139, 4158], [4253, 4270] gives -123.8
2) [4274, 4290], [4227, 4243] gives 41.2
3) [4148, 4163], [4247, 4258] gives -100.6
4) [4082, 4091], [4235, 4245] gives -153.2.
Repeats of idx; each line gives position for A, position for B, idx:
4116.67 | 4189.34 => 0.90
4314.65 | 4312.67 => 1.11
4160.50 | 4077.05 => 0.88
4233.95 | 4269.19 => 1.15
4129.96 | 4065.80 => 1.13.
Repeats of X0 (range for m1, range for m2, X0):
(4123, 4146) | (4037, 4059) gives 1.02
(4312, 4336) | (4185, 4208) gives 0.97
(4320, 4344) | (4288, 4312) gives 0.94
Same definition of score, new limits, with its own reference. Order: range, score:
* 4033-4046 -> 4045.25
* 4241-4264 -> 4253.49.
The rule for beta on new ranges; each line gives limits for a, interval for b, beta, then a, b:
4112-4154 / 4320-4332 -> 2.03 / 4.16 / 4.08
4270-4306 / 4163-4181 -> 2.01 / 4.14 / 4.02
